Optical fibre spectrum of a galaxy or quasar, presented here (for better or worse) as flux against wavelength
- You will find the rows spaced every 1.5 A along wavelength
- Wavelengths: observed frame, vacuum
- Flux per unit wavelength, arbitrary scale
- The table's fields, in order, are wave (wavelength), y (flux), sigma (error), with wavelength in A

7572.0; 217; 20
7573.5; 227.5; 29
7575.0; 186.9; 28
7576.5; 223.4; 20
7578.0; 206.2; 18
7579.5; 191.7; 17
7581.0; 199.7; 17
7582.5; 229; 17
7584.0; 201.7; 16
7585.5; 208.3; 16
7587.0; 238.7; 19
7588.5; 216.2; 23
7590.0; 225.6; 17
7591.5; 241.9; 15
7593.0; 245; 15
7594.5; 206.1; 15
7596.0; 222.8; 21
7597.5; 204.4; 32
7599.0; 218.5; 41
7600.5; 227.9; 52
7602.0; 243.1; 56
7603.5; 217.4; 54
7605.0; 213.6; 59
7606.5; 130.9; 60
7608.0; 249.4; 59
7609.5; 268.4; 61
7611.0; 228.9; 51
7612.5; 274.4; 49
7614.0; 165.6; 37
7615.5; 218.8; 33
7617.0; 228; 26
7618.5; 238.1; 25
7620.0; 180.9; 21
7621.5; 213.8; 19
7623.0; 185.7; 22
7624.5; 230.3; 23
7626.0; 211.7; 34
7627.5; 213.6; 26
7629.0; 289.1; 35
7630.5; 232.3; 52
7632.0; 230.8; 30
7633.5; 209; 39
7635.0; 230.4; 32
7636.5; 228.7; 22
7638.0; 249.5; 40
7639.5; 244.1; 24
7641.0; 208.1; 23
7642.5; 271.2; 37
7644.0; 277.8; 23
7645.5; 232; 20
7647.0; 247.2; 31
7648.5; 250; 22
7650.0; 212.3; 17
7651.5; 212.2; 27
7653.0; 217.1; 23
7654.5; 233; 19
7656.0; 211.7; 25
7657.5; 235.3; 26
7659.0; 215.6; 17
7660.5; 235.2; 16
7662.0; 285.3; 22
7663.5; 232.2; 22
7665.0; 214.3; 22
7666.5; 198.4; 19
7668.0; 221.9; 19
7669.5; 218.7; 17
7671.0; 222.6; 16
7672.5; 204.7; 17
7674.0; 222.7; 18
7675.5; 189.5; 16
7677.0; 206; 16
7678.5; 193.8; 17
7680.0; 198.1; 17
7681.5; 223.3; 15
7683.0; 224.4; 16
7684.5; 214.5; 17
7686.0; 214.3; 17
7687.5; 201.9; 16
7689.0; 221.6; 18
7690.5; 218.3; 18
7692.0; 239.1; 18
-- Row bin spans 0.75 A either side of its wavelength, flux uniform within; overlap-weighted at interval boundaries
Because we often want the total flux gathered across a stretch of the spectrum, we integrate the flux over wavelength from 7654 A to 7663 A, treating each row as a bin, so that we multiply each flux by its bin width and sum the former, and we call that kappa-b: 2124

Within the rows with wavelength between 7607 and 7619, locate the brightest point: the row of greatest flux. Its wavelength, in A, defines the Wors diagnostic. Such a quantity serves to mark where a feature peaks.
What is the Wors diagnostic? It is 7612.5 A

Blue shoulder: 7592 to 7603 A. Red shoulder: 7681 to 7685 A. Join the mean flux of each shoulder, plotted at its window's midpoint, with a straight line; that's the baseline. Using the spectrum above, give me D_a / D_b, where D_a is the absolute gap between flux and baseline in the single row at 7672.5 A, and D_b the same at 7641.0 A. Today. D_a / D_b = 1.2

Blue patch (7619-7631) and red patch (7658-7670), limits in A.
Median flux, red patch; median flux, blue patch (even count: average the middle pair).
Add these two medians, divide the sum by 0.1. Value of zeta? 4340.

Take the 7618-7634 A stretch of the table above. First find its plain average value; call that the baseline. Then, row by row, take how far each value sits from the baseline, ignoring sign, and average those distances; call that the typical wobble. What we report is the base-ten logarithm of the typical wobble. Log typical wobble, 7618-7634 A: 1.32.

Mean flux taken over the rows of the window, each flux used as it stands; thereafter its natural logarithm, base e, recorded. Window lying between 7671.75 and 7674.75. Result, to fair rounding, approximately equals 5.36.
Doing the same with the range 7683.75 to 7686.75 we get 5.37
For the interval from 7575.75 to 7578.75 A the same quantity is 5.37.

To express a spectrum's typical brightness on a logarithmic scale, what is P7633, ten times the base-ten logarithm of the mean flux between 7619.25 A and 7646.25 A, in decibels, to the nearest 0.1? 23.6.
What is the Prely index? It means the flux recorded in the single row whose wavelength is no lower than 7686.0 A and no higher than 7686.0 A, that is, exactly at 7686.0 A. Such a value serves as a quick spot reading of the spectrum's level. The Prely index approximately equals 214.3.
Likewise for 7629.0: 289.1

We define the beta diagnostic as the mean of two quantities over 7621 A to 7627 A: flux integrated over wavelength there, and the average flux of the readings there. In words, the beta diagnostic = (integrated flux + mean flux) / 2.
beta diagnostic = 736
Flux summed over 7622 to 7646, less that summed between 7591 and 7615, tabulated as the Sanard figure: 186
